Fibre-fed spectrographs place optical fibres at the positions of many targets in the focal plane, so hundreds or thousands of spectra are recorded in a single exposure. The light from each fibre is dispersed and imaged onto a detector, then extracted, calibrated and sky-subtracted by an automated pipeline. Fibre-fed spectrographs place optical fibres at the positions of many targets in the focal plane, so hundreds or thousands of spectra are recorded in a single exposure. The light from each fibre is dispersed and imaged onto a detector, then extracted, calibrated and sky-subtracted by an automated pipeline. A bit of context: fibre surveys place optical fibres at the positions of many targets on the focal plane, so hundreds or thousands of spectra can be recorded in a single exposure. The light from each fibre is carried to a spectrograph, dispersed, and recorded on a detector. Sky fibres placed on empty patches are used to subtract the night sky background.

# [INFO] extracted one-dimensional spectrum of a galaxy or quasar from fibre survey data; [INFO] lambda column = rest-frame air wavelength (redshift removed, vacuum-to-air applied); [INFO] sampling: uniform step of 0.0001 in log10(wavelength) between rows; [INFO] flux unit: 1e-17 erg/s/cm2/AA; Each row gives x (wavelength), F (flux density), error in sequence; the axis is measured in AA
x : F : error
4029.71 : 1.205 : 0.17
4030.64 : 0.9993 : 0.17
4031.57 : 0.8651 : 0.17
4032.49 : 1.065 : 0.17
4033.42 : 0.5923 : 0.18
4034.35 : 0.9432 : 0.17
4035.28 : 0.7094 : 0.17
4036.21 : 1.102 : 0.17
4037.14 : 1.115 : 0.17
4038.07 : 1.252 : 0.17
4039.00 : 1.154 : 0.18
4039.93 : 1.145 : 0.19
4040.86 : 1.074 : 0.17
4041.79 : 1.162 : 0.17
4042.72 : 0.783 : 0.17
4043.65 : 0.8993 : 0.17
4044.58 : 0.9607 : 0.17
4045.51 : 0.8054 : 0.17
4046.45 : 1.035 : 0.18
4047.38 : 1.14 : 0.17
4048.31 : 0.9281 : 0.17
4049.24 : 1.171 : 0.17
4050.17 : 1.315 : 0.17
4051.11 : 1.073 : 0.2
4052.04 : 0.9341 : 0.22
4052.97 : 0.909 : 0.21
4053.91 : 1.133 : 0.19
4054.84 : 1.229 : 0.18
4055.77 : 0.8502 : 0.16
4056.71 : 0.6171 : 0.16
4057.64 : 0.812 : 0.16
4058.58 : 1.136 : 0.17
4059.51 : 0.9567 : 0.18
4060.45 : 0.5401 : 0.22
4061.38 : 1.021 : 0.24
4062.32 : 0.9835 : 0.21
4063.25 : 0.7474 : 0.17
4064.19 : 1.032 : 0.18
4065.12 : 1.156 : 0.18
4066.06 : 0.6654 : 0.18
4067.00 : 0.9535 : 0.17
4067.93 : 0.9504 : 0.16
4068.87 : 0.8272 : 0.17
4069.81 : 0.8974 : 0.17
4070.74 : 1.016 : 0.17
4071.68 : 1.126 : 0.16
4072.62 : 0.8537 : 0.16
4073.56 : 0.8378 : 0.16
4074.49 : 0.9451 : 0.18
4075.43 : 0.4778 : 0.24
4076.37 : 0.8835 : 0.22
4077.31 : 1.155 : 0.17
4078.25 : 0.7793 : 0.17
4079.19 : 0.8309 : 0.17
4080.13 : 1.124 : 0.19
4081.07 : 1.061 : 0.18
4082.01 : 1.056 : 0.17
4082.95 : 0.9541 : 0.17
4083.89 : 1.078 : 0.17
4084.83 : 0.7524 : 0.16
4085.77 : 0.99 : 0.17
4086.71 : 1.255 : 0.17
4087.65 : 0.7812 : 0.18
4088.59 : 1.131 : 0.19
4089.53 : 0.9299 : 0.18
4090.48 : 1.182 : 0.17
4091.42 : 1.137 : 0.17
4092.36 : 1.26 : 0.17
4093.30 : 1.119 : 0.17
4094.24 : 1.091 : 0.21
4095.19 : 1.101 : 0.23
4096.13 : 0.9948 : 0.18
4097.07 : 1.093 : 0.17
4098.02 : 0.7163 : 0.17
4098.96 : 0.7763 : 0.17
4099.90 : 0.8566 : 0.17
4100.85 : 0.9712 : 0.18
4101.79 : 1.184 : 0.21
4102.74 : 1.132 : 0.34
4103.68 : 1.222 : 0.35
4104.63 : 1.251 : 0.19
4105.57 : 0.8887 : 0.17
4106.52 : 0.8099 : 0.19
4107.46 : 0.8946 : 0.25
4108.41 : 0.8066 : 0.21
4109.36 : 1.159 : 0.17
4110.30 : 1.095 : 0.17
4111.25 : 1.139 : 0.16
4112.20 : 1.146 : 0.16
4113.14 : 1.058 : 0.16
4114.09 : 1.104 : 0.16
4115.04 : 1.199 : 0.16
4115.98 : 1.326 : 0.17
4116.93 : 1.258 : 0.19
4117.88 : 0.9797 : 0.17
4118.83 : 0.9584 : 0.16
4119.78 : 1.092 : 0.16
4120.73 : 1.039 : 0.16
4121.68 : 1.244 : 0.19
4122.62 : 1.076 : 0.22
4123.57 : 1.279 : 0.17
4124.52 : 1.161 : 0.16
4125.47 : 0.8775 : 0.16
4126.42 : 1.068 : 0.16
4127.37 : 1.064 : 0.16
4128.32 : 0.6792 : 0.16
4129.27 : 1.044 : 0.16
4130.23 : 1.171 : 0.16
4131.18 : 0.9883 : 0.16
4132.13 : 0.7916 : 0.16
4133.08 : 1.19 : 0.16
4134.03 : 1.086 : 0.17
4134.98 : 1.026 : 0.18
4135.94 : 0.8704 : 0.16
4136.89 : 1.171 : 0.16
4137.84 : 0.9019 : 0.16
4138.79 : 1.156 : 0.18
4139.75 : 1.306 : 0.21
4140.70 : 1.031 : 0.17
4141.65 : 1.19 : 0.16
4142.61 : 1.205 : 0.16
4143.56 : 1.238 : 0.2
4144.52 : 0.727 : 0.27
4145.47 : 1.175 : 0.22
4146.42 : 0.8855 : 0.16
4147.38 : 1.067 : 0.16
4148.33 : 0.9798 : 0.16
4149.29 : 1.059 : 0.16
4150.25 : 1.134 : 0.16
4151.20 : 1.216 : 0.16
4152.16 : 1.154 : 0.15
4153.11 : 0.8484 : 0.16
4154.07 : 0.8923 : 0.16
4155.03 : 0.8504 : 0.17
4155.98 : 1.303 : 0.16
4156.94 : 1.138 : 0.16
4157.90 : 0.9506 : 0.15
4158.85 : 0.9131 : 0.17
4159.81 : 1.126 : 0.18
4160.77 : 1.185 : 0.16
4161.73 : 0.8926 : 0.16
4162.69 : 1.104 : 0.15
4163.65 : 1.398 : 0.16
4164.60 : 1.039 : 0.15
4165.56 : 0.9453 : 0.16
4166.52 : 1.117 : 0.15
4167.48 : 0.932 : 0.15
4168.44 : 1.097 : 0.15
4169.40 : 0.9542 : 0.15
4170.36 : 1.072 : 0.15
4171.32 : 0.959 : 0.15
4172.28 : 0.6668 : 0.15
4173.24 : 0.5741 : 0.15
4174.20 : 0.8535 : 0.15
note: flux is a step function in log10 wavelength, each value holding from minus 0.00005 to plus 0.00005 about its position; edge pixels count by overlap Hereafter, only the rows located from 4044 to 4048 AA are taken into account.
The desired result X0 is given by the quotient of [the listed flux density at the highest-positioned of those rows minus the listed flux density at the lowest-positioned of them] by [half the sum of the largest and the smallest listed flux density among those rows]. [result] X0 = 0.2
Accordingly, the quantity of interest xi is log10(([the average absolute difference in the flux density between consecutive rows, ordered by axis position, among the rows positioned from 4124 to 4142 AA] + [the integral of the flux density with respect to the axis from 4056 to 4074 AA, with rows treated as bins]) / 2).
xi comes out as 0.91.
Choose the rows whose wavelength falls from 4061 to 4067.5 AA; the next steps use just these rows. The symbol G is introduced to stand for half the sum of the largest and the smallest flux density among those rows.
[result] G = 0.91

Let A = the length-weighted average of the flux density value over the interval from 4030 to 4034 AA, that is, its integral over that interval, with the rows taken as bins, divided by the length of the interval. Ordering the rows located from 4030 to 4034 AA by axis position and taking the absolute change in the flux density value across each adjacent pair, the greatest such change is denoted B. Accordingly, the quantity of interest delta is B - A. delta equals -0.4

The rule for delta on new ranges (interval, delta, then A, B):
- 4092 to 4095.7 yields -1.0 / 1.14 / 0.14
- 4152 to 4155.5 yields -0.6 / 0.92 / 0.31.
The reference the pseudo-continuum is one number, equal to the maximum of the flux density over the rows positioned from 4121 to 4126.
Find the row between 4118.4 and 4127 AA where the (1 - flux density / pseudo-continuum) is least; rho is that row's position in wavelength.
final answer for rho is 4123.57 AA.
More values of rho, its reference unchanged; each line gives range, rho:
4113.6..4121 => 4115.98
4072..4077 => 4074.49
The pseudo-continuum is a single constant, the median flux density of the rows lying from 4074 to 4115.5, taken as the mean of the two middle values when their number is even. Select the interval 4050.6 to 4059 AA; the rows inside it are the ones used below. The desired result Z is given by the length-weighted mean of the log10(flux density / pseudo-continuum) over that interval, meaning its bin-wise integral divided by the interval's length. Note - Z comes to -0.053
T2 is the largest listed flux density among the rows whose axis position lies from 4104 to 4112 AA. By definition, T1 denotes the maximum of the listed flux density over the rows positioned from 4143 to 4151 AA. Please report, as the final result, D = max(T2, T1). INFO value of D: 1.25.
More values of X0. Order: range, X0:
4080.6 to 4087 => 0.2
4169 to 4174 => -0.5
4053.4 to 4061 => -0.7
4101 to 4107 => -0.4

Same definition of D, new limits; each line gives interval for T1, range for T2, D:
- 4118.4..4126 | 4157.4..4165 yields 1.40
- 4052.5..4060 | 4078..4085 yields 1.23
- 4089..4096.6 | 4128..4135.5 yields 1.26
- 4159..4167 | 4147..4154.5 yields 1.40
